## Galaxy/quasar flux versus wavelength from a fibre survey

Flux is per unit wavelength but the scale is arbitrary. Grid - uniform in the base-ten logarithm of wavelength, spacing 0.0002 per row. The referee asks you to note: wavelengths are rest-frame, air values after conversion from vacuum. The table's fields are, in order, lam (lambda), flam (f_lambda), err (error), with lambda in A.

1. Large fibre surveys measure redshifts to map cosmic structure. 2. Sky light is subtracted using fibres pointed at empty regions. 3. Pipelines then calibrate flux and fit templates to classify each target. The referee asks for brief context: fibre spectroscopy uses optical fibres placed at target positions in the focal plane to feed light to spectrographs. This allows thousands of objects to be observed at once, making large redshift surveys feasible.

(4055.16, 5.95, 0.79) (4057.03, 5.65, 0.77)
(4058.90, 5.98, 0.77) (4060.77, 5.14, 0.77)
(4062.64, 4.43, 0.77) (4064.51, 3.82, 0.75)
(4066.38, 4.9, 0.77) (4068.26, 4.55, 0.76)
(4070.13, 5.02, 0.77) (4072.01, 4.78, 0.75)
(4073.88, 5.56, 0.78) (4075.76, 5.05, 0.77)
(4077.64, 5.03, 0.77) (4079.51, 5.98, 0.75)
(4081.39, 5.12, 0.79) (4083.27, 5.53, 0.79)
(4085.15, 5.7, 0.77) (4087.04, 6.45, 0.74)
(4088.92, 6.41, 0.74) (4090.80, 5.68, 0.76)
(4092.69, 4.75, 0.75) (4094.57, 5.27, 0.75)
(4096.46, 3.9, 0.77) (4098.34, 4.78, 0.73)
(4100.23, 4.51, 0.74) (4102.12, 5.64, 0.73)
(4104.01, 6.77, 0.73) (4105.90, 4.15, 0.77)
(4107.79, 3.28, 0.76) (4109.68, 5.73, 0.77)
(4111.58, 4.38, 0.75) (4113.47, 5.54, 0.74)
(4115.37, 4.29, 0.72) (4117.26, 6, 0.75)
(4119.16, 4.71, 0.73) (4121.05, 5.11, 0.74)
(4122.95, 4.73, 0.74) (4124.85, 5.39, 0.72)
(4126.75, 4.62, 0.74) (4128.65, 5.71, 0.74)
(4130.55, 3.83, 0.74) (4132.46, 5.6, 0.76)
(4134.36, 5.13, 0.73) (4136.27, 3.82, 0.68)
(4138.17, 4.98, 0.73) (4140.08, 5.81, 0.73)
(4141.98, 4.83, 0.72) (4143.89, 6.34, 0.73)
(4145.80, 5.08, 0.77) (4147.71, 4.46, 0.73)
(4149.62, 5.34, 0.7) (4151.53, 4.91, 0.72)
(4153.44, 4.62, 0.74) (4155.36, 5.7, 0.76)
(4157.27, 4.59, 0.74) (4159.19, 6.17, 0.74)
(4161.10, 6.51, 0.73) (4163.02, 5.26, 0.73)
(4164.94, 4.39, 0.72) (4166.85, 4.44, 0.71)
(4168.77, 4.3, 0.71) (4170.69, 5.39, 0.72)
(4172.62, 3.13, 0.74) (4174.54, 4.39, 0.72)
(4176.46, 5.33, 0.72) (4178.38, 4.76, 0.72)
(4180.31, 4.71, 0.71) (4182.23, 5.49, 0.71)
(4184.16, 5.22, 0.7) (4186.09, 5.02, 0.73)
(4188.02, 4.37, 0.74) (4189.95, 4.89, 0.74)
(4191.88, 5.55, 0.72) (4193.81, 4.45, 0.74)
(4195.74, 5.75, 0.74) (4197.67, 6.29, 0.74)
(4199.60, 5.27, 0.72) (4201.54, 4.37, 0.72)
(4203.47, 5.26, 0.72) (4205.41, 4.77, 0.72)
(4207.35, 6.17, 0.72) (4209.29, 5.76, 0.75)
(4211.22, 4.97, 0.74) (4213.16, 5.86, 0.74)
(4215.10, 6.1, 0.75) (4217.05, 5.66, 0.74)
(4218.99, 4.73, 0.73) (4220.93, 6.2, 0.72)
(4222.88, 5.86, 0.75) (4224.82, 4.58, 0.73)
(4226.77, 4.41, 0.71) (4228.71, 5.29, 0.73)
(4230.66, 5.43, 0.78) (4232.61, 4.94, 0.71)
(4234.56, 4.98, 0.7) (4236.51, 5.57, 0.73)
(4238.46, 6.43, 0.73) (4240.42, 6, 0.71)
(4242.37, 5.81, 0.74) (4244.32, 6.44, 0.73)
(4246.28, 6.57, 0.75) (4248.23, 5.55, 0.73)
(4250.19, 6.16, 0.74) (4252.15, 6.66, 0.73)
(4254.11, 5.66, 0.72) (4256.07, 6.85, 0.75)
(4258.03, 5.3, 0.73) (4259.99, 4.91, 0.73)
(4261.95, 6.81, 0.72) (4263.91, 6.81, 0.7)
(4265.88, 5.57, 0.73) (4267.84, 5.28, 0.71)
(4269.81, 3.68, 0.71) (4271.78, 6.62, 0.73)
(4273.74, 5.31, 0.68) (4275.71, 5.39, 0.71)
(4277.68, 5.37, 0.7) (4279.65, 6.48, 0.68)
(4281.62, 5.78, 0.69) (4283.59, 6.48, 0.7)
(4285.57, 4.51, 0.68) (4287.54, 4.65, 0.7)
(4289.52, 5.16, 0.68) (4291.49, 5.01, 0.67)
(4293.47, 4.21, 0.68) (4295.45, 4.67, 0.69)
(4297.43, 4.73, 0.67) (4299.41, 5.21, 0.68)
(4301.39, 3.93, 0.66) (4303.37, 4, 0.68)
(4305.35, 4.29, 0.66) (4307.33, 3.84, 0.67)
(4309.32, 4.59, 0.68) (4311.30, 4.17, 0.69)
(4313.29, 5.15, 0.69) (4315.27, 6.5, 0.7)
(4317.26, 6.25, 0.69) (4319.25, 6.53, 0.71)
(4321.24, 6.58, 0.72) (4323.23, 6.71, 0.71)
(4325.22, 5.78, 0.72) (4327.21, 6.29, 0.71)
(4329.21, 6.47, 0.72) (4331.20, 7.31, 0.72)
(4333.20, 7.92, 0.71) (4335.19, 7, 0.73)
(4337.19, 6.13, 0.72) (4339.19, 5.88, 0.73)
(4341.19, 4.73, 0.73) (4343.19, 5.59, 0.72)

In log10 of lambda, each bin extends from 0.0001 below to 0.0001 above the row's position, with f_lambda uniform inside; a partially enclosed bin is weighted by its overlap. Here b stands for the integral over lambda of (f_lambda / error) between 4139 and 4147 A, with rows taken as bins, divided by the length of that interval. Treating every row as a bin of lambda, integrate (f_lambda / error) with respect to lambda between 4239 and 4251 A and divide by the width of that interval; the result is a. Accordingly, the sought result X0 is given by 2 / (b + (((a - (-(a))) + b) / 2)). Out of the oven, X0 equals 0.103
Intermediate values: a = 8.3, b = 7.4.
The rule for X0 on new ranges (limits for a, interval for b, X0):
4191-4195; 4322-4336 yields 0.095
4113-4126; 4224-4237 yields 0.116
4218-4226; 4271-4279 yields 0.103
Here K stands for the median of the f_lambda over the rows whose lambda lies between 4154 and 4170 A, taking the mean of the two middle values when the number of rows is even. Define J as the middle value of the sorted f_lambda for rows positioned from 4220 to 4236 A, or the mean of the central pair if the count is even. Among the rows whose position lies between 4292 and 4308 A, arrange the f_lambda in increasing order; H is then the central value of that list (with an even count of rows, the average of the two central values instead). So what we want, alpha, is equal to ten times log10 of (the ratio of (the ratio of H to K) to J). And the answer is -7.7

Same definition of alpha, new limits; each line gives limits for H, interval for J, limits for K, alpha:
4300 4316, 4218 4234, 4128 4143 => -7.9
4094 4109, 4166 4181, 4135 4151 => -6.9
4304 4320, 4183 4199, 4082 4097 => -7.7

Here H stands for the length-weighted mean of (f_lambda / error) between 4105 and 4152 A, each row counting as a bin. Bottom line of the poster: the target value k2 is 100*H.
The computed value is 673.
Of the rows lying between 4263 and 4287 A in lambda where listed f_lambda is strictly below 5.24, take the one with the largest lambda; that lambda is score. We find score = 4285.57 A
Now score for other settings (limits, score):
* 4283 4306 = 4305.35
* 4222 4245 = 4234.56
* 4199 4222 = 4218.99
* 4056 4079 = 4077.64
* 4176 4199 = 4193.81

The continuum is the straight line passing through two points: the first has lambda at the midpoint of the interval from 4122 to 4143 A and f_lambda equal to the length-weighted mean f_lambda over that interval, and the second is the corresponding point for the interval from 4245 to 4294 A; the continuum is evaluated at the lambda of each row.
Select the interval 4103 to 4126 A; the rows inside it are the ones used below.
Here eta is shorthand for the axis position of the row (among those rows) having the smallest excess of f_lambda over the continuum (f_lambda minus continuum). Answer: 4107.79 A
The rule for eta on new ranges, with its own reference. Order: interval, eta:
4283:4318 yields 4307.33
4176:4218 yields 4201.54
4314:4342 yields 4341.19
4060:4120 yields 4107.79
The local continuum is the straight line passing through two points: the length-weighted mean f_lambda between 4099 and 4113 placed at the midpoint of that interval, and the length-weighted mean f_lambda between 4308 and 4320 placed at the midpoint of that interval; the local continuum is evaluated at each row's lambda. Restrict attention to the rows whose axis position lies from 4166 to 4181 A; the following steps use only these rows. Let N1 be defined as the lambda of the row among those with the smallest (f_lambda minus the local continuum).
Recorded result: 4172.62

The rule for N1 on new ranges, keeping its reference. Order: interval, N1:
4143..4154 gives 4147.71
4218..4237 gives 4226.77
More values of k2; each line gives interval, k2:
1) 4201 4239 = 734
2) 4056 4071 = 644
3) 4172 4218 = 709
